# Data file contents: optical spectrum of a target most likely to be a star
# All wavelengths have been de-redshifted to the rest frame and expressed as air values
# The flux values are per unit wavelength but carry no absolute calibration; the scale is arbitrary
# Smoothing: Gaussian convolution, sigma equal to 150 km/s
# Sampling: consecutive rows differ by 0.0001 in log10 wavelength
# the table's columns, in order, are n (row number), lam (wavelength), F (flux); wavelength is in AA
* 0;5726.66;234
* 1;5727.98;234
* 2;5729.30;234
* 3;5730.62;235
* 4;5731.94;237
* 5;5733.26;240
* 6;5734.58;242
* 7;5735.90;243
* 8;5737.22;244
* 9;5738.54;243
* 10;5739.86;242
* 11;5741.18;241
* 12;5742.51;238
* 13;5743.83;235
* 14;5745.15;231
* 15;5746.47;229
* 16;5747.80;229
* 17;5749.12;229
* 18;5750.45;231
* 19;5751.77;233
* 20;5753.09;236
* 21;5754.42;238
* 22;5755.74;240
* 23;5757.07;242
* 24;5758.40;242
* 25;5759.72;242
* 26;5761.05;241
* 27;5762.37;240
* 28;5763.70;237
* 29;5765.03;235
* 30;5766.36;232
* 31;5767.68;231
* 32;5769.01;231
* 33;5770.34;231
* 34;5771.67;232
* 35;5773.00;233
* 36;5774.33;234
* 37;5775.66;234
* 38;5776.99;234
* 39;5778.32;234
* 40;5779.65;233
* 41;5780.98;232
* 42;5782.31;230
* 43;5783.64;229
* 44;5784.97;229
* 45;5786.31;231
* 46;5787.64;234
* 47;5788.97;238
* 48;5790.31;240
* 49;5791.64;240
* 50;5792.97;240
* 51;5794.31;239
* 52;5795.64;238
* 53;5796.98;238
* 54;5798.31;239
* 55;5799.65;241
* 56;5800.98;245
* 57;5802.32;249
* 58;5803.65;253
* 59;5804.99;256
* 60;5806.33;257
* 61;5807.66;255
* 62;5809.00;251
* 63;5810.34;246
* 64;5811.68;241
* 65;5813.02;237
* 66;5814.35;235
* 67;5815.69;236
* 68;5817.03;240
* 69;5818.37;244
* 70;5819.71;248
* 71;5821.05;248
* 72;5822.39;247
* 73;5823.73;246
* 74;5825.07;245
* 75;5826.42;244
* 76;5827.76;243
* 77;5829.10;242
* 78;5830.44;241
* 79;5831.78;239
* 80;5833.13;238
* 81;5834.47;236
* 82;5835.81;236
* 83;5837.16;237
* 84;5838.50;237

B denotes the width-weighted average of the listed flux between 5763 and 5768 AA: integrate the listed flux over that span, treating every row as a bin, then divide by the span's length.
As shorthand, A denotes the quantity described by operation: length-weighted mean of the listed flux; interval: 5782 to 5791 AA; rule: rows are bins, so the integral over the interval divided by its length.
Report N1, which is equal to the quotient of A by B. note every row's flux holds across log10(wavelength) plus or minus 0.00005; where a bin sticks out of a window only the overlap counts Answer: 1.00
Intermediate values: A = 233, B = 234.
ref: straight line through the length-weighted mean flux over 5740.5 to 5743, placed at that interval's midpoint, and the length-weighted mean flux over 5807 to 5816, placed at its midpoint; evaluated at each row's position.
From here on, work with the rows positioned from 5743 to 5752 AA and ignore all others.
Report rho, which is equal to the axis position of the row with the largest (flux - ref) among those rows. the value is 5743.83 AA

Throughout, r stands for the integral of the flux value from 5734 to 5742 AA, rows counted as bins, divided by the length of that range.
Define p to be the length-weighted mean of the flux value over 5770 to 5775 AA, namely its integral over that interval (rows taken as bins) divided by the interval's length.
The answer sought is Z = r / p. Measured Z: 1.04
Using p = 232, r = 242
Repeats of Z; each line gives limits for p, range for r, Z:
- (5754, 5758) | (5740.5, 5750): 0.97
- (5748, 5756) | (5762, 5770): 1.00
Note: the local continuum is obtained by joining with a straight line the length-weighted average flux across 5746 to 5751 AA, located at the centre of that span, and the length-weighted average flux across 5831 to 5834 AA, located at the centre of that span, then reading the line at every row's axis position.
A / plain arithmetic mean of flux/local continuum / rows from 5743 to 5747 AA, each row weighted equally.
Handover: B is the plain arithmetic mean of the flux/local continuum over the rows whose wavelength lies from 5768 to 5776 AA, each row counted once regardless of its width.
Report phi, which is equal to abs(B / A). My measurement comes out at 0.99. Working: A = 1.01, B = 1.00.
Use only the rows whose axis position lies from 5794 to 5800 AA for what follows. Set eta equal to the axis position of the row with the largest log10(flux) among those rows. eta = 5799.65 AA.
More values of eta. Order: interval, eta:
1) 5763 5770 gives 5763.70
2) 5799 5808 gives 5806.33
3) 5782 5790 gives 5788.97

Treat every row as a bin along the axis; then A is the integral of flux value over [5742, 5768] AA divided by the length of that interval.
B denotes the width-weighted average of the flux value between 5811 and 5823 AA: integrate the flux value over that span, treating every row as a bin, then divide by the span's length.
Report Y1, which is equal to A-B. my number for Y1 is -6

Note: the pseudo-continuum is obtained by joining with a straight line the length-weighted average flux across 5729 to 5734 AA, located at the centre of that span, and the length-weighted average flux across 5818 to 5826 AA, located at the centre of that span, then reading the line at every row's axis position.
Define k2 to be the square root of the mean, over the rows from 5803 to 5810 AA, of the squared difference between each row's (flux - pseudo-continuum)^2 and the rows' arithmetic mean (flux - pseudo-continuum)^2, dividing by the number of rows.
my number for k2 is 42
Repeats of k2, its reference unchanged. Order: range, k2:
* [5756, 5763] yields 3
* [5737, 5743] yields 15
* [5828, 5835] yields 38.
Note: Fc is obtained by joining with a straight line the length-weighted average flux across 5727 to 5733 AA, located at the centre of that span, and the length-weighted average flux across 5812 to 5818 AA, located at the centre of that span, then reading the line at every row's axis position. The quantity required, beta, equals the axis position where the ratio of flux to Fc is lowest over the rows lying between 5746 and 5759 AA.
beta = 5749.12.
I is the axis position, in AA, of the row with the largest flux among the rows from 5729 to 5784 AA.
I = 5737.22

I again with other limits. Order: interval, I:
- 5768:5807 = 5806.33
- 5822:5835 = 5822.39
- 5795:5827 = 5806.33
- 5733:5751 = 5737.22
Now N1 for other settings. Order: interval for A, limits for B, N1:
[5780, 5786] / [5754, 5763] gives 0.96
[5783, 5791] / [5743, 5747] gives 1.00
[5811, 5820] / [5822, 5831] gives 0.98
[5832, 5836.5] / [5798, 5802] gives 0.98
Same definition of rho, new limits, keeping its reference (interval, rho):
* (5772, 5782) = 5774.33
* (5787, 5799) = 5790.31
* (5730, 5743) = 5737.22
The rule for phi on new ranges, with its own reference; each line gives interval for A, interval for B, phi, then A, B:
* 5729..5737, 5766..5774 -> 0.95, 1.05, 1.00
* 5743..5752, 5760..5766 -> 1.02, 1.01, 1.03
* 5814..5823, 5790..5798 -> 1.00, 1.02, 1.02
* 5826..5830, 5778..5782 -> 0.98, 1.02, 1.00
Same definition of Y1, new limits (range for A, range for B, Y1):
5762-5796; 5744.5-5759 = 0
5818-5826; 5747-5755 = 14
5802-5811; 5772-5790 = 20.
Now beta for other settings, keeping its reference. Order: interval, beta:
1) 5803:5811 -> 5810.34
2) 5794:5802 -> 5796.98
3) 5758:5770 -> 5769.01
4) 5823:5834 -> 5833.13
